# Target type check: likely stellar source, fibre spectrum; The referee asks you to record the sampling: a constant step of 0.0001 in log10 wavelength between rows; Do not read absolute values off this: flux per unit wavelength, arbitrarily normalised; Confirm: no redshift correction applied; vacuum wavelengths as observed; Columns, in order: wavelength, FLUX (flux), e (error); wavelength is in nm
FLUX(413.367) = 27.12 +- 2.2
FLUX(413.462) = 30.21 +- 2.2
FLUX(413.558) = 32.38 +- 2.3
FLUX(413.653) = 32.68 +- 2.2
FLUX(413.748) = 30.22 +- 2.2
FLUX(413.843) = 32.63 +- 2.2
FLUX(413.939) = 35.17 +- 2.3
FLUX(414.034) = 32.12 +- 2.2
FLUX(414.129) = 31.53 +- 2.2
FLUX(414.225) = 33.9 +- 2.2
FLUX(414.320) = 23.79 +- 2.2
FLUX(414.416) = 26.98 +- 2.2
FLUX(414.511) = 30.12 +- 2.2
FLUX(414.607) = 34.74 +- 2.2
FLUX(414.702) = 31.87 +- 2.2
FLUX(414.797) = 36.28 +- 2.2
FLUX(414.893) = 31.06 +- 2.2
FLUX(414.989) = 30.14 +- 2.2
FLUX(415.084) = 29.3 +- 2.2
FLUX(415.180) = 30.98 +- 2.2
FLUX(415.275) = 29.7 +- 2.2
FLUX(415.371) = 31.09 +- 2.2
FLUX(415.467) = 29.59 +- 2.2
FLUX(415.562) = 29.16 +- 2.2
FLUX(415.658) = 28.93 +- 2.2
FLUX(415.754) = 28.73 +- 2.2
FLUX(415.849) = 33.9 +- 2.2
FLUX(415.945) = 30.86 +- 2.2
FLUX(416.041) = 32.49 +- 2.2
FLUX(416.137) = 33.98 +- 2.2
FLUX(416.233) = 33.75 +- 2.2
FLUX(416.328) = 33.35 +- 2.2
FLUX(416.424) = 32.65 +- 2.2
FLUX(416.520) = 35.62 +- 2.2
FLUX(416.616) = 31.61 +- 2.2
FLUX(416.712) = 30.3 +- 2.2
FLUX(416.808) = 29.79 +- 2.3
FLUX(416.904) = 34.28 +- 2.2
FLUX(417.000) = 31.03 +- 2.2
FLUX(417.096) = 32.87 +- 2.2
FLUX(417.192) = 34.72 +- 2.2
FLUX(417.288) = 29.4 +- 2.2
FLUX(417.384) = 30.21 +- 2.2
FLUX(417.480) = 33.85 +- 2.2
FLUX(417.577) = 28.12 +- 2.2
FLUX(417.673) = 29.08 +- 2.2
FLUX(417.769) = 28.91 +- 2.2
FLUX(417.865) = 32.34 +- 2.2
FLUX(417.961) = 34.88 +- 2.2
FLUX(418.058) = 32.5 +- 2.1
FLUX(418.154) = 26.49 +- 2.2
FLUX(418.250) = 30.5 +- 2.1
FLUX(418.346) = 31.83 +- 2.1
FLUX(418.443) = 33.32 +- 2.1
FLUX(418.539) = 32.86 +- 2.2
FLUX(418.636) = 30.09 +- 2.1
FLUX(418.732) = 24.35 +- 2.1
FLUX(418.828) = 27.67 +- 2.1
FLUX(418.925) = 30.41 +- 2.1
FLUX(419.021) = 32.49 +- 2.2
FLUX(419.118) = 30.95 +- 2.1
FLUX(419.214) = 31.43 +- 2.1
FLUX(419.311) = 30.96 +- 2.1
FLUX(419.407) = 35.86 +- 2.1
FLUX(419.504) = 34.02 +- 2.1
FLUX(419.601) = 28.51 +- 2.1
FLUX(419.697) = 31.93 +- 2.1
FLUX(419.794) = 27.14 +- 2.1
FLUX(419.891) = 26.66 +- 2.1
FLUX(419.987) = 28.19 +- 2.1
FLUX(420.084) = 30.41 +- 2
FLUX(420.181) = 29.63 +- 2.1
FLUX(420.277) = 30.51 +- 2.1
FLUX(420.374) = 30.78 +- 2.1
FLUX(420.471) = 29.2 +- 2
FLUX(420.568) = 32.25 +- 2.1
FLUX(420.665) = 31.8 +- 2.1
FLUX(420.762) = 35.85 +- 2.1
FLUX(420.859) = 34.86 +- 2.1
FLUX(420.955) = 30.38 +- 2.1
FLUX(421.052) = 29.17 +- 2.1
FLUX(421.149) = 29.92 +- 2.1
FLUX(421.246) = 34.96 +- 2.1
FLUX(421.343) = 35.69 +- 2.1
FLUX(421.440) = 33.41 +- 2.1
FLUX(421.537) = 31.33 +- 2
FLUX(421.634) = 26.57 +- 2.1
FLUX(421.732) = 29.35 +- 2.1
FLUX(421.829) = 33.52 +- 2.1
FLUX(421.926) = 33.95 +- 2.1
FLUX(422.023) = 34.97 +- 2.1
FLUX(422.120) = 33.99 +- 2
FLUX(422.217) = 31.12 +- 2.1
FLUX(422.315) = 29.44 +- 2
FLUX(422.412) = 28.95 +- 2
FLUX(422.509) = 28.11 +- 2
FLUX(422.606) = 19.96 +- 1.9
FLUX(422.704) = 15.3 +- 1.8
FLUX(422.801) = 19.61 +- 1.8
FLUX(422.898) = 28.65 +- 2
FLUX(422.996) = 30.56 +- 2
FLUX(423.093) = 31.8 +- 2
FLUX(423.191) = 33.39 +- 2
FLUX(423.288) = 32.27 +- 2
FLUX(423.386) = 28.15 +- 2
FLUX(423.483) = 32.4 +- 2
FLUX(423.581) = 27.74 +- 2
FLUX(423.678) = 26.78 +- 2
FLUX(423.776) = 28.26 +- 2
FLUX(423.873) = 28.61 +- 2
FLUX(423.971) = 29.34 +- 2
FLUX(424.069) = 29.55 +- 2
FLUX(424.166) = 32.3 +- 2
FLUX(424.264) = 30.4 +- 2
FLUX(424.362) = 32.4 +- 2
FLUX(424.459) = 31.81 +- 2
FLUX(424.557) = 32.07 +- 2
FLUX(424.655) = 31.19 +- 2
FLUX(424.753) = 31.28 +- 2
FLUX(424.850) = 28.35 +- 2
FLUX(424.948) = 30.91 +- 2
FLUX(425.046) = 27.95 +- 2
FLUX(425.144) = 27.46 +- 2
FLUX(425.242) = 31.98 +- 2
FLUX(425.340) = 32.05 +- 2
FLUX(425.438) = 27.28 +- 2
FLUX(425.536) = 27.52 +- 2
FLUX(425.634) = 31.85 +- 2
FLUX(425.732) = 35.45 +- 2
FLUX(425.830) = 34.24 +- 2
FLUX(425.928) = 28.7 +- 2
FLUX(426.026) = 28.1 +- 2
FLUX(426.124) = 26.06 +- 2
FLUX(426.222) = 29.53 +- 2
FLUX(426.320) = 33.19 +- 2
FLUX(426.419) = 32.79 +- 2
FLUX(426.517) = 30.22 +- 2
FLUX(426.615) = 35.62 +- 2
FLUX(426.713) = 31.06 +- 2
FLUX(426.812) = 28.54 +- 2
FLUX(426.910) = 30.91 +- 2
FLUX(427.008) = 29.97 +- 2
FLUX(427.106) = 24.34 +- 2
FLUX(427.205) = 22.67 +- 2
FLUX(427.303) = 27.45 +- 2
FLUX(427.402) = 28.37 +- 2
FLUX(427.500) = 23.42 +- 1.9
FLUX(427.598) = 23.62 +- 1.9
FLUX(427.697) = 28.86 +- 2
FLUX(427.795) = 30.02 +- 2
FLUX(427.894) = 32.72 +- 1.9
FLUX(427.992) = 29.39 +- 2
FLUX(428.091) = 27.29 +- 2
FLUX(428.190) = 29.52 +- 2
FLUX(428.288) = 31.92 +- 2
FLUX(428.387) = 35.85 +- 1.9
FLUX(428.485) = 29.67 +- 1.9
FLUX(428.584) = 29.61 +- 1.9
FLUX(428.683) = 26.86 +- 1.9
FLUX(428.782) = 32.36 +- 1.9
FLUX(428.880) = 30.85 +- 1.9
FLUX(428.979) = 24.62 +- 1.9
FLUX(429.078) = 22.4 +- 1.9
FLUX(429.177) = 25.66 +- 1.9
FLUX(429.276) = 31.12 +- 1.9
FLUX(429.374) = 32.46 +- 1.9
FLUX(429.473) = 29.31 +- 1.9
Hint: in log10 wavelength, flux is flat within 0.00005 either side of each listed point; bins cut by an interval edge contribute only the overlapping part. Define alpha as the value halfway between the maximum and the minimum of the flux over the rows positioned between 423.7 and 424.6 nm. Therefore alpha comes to 30.3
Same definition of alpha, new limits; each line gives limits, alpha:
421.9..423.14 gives 25.1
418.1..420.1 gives 30.1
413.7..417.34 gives 30.0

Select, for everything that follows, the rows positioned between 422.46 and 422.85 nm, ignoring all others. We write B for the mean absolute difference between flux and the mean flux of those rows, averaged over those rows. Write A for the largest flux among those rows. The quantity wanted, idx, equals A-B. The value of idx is 24.4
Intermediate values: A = 28.11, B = 3.7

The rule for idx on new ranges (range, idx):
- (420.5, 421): 34.0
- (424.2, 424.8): 31.8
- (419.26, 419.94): 33.0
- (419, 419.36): 32.0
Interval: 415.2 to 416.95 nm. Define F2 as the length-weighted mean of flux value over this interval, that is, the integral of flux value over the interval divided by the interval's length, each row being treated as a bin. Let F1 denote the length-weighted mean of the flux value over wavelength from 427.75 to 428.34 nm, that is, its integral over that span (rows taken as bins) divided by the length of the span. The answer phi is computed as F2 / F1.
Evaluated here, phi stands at 1.050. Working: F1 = 30.1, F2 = 31.6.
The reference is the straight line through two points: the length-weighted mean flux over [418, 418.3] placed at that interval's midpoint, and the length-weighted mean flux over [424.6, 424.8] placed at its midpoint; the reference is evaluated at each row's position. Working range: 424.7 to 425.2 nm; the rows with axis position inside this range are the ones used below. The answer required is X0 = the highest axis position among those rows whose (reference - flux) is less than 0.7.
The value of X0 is 424.948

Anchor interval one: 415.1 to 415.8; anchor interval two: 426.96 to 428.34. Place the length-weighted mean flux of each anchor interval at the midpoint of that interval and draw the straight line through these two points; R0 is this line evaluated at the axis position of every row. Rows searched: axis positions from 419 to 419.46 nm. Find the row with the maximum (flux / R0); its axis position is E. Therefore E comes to 419.407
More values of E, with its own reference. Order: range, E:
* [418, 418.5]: 418.443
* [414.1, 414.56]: 414.225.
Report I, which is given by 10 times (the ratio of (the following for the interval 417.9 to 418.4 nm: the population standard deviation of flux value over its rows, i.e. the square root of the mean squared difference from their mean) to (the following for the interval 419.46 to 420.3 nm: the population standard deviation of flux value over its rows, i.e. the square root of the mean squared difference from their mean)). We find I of 12.5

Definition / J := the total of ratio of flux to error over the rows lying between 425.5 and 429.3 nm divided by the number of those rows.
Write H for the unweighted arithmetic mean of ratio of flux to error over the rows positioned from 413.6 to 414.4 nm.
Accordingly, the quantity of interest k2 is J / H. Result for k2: 1.05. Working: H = 14.2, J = 14.9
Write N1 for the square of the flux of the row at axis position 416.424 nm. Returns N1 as 1066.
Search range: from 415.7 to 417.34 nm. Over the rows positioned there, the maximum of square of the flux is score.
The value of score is 1269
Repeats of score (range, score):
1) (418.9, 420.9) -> 1286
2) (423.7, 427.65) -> 1269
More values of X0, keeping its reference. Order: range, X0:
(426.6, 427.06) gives 426.910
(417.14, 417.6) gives 417.480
